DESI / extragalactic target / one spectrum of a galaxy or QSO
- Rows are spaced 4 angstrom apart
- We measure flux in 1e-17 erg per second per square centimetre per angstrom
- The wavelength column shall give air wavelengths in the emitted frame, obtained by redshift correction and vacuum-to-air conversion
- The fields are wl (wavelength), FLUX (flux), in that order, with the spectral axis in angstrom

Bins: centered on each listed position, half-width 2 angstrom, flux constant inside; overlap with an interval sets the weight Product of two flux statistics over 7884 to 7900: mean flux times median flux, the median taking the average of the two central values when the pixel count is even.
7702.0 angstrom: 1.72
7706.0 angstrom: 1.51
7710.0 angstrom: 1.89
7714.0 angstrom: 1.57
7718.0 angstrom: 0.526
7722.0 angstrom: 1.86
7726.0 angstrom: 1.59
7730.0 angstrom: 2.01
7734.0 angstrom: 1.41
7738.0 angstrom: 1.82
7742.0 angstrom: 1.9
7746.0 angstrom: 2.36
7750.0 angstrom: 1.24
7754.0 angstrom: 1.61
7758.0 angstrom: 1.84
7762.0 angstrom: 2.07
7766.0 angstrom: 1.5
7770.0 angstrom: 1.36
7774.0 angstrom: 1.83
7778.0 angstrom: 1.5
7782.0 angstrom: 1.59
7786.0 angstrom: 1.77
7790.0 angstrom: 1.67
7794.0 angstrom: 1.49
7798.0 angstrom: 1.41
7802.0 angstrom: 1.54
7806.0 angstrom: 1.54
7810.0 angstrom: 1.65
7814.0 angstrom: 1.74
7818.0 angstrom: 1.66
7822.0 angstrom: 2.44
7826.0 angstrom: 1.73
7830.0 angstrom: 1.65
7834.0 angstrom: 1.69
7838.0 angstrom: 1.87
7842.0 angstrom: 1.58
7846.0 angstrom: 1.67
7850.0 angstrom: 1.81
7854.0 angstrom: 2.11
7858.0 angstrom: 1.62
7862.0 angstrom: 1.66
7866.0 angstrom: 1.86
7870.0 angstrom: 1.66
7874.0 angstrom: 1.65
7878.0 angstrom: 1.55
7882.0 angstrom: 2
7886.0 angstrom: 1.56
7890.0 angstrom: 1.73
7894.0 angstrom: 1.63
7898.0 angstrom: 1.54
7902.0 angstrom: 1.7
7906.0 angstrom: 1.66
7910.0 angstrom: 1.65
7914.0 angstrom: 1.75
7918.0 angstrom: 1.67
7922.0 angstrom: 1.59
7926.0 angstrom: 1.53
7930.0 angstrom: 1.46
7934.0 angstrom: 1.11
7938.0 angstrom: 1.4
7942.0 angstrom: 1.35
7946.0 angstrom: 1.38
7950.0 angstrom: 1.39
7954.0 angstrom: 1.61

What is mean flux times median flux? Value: 2.6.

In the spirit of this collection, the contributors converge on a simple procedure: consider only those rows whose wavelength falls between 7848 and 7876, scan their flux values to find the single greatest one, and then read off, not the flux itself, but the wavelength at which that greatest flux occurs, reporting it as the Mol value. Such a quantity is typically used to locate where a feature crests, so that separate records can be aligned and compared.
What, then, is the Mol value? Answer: 7854.0 angstrom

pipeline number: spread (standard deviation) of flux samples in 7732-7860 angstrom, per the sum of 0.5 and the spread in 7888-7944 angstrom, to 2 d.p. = 0.39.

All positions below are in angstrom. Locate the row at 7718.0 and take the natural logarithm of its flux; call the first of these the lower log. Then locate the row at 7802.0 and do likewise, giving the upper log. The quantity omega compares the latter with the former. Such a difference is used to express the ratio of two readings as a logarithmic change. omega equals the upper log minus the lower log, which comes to 1.07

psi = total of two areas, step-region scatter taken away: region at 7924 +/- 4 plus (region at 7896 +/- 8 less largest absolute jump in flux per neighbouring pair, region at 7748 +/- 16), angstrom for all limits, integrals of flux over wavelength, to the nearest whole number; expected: 38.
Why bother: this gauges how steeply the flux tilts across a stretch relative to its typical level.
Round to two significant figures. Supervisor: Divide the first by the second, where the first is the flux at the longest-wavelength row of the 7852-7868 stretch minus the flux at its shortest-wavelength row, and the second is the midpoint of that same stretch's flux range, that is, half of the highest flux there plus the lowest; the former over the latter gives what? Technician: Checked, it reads -0.13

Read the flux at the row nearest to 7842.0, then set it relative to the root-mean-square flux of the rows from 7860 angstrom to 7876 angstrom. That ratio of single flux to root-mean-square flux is 0.92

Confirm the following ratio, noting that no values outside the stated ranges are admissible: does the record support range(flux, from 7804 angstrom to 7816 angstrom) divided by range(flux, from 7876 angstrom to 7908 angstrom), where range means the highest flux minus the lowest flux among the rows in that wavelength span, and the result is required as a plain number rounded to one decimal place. 0.4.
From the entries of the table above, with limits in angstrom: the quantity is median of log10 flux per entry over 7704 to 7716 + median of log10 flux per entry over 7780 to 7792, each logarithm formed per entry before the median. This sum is 0.419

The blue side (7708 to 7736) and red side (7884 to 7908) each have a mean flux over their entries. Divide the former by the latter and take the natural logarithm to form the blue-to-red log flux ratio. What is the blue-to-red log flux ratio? -0.05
